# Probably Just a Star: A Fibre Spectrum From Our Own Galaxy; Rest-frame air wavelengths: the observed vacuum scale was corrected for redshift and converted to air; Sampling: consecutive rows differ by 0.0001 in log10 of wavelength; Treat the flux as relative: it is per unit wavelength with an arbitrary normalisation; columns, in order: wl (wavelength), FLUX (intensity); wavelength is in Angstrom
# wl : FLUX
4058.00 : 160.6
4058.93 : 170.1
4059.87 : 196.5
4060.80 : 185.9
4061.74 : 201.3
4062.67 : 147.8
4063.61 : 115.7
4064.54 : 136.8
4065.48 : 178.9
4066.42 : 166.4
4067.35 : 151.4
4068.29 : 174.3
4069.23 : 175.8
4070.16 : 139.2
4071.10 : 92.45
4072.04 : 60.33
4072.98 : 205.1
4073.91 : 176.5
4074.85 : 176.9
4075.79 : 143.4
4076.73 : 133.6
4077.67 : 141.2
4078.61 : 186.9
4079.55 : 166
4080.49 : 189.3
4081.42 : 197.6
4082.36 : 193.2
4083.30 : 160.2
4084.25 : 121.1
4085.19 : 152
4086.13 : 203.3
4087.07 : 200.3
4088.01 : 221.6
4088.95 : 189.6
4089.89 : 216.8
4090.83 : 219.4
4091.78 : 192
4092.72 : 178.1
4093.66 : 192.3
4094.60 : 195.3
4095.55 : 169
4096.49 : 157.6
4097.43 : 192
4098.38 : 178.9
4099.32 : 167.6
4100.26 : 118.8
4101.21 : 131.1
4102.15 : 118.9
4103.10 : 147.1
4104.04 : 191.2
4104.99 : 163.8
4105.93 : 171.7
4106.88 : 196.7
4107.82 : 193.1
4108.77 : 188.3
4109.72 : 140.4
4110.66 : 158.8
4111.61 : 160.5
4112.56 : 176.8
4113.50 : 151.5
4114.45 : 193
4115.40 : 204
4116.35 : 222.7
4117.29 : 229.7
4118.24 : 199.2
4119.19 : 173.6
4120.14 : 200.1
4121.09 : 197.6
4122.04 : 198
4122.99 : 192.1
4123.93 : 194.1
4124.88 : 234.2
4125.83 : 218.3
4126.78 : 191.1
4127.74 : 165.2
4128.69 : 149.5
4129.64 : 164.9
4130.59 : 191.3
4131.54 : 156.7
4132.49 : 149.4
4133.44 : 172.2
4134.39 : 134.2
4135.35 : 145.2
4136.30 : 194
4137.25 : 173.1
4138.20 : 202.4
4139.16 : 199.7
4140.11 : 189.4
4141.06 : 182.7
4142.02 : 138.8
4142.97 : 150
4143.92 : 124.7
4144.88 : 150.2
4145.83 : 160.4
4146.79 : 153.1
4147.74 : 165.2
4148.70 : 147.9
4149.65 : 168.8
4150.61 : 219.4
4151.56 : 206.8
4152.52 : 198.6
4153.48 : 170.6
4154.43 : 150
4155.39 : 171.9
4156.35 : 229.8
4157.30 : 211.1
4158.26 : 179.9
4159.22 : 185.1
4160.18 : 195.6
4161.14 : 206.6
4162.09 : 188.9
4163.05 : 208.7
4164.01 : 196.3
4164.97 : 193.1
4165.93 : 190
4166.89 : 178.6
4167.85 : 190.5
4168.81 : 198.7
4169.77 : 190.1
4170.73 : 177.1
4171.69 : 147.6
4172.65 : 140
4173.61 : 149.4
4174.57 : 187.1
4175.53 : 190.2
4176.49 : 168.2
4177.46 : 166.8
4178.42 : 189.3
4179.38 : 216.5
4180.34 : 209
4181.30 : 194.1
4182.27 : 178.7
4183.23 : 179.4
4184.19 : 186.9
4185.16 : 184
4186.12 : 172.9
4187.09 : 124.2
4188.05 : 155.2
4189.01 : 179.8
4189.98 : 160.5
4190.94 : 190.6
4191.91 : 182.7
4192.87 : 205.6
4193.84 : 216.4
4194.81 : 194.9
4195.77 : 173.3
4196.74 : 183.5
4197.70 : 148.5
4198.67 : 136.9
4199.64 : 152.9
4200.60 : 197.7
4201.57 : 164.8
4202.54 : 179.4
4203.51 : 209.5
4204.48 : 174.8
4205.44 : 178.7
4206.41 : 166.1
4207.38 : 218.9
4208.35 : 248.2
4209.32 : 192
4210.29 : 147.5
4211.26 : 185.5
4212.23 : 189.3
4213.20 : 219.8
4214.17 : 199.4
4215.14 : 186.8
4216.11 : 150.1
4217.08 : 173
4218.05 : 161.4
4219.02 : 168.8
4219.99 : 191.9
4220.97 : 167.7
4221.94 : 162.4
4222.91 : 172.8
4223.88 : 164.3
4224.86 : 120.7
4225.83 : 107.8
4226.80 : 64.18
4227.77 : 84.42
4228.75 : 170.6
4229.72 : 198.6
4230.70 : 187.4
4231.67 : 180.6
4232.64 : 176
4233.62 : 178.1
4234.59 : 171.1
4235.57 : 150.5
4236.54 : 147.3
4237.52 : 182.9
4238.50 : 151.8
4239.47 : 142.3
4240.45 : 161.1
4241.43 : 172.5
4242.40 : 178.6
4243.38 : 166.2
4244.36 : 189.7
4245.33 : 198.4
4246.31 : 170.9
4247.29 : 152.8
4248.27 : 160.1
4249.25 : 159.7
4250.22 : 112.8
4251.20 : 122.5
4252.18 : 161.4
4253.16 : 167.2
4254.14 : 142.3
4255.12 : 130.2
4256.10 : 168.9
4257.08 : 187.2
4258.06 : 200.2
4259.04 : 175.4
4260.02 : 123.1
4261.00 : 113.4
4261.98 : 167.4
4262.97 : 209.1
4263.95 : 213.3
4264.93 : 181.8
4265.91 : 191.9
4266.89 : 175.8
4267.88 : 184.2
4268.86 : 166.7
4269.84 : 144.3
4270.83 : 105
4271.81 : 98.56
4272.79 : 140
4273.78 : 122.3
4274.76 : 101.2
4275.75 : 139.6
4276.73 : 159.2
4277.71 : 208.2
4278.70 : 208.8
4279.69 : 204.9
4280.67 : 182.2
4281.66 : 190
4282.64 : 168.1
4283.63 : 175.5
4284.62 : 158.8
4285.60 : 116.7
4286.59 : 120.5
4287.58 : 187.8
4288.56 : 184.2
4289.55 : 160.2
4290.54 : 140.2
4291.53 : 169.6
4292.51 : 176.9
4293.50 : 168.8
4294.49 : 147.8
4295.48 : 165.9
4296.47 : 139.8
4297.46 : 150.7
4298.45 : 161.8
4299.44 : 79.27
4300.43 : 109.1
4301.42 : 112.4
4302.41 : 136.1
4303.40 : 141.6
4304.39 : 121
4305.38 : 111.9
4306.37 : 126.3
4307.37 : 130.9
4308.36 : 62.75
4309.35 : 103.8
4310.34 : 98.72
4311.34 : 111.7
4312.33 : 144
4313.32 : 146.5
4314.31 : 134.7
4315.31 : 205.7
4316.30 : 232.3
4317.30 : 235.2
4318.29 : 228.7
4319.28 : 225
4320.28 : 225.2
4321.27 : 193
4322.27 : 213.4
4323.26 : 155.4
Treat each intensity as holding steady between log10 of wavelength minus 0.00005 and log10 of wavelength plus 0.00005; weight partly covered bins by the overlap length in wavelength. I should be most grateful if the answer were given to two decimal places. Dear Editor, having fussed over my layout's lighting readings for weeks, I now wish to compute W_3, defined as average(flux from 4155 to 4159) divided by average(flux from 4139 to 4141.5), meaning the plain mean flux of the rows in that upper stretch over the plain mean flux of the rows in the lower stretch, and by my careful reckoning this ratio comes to 1.04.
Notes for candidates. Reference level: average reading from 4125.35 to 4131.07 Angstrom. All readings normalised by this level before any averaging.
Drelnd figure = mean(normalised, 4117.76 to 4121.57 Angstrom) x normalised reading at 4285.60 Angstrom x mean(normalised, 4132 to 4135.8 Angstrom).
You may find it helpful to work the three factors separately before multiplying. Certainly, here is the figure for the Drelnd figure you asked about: 0.58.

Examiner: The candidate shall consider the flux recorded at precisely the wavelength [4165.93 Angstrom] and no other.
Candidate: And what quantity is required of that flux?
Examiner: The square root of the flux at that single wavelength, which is 13.8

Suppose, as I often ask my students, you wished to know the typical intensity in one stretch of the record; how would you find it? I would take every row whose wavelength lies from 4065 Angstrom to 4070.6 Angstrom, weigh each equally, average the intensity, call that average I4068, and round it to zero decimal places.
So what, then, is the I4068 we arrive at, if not 164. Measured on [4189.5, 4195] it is 192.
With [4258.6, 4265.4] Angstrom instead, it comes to 169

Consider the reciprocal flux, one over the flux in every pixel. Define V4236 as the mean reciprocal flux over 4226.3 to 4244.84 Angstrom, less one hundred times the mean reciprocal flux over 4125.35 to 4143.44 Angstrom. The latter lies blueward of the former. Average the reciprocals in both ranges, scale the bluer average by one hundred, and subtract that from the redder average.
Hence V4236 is -0.59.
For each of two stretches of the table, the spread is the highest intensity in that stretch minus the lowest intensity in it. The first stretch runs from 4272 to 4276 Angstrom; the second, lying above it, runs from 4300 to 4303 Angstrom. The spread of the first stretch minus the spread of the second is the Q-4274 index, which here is 12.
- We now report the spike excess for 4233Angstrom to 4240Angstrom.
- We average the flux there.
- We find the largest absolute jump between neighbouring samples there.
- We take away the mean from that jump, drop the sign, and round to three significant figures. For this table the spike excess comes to 125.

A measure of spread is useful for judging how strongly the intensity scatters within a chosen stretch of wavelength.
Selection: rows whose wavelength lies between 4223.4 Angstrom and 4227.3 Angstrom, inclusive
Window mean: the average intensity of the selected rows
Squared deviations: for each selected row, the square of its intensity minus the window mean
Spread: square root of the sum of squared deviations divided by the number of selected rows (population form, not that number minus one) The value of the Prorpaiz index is 36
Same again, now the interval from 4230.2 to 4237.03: 14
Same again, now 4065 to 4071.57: 28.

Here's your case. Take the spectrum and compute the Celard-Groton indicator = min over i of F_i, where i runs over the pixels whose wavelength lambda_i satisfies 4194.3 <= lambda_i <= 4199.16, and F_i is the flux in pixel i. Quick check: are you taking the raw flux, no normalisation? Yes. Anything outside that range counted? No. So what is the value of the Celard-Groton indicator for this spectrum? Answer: 136.9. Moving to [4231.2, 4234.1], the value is 176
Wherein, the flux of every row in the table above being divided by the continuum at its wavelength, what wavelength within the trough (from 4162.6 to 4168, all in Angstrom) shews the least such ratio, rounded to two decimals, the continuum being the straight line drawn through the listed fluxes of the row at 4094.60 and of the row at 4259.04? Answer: 4166.89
